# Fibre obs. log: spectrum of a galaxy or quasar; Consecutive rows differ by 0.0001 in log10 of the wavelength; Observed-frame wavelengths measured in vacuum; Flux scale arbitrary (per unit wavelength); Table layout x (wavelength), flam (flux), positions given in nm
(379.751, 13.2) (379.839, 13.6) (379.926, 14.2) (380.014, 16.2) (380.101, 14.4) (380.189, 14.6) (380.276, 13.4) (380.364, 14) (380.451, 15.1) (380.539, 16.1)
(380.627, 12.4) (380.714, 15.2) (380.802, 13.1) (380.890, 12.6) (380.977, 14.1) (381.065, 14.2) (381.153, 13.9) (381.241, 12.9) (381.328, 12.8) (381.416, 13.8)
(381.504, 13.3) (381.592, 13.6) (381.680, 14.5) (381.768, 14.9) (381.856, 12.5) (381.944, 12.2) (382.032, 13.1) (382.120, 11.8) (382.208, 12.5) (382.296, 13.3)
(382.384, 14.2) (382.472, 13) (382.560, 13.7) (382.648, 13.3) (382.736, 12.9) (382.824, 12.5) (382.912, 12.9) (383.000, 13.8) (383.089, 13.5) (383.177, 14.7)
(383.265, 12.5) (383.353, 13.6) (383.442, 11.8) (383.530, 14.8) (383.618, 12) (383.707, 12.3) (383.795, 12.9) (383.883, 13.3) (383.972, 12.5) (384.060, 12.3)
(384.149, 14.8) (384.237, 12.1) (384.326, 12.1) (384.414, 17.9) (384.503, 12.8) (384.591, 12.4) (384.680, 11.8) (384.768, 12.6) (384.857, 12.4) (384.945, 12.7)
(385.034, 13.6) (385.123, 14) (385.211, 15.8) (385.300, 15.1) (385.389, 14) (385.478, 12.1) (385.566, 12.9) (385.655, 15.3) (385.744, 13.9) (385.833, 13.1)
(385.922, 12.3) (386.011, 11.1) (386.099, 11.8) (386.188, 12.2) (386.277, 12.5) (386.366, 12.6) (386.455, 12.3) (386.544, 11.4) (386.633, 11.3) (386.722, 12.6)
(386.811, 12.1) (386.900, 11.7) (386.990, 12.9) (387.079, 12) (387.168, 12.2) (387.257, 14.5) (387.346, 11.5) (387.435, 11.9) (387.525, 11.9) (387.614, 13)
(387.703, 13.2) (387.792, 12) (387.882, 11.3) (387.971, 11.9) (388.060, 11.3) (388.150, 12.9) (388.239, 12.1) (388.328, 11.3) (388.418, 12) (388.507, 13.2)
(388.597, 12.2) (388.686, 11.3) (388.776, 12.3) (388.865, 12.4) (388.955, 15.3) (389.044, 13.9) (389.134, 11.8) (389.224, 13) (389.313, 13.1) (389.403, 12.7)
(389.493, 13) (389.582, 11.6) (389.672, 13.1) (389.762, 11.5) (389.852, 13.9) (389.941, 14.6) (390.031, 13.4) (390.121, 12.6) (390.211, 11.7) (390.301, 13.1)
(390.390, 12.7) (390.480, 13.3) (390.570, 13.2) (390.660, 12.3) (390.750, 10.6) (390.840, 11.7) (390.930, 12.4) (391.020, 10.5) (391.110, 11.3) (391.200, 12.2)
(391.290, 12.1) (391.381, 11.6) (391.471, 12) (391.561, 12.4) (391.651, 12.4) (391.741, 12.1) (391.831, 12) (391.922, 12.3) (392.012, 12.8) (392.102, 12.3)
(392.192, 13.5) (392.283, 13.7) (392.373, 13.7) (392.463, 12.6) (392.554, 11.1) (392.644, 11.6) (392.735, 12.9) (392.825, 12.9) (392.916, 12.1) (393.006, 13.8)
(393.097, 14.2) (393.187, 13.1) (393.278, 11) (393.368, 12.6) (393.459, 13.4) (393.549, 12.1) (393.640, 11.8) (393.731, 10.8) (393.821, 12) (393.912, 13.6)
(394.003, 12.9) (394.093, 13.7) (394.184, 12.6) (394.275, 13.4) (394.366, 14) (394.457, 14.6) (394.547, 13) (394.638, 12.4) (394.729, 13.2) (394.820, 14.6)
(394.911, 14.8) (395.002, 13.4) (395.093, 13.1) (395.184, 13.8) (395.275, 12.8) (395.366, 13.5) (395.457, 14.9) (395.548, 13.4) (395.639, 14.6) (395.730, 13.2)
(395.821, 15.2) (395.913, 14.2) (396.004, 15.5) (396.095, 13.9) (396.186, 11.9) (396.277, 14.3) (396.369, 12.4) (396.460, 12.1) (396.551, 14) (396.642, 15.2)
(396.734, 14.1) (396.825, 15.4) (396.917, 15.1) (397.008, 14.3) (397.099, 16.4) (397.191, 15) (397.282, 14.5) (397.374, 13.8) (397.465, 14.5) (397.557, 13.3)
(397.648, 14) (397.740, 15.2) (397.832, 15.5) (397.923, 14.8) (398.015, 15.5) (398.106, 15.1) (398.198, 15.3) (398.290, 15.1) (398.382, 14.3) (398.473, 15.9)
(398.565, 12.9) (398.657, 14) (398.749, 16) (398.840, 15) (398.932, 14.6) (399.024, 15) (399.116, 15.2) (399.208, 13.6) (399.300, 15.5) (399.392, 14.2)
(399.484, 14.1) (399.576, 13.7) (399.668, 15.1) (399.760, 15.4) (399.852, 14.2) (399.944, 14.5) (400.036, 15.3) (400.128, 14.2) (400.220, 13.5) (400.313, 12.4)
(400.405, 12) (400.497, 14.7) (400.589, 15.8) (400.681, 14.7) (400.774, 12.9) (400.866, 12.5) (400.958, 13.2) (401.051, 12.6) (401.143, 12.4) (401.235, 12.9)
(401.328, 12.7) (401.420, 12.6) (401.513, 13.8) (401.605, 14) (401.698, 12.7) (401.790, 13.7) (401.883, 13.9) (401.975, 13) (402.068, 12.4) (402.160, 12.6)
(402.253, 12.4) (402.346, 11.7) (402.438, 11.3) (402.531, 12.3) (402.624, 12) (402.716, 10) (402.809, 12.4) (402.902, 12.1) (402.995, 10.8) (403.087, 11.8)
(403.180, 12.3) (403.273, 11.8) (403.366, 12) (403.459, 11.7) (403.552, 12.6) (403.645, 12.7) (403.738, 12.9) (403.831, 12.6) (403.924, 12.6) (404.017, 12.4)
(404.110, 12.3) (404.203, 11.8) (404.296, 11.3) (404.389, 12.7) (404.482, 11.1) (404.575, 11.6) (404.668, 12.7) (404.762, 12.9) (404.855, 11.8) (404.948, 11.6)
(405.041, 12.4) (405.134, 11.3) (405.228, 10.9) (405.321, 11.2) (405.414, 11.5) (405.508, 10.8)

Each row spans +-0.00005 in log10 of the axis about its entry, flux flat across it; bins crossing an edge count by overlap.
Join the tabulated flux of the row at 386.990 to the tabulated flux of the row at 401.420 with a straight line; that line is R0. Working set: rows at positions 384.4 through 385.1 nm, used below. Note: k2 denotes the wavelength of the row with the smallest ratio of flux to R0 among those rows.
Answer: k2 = 384.680 nm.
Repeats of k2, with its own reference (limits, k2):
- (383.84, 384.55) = 384.237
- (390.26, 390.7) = 390.660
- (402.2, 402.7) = 402.438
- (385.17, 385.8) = 385.478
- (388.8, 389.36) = 389.134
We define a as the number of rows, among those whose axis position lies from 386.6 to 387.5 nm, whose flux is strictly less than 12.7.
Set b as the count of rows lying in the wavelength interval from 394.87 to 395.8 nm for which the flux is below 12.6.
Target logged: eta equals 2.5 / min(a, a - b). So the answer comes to 0.31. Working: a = 8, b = 0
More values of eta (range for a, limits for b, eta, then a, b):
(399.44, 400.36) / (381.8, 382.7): -0.83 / 1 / 4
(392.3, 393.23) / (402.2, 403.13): -0.42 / 4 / 10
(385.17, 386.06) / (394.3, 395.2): 1.25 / 3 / 1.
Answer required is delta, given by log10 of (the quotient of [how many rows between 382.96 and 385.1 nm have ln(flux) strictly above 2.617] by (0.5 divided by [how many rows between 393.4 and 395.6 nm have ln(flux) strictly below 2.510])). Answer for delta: 1.6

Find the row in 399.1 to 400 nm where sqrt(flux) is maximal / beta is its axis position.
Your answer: 399.300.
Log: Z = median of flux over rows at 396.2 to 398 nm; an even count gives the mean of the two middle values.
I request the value 14.5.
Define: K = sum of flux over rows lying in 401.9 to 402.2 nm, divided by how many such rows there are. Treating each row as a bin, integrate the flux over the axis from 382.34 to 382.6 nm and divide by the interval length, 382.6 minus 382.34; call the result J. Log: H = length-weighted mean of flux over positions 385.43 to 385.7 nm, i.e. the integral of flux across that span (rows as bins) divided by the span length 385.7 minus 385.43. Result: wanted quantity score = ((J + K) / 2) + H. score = 26.6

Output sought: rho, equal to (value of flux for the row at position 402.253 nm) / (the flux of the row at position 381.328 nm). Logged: 0.97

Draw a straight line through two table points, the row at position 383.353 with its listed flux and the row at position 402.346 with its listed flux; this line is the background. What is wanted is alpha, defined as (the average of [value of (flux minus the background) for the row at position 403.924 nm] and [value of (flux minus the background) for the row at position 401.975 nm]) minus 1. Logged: 0.2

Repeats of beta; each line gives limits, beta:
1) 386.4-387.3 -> 387.257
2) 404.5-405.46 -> 404.762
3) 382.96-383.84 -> 383.530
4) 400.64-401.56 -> 400.681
